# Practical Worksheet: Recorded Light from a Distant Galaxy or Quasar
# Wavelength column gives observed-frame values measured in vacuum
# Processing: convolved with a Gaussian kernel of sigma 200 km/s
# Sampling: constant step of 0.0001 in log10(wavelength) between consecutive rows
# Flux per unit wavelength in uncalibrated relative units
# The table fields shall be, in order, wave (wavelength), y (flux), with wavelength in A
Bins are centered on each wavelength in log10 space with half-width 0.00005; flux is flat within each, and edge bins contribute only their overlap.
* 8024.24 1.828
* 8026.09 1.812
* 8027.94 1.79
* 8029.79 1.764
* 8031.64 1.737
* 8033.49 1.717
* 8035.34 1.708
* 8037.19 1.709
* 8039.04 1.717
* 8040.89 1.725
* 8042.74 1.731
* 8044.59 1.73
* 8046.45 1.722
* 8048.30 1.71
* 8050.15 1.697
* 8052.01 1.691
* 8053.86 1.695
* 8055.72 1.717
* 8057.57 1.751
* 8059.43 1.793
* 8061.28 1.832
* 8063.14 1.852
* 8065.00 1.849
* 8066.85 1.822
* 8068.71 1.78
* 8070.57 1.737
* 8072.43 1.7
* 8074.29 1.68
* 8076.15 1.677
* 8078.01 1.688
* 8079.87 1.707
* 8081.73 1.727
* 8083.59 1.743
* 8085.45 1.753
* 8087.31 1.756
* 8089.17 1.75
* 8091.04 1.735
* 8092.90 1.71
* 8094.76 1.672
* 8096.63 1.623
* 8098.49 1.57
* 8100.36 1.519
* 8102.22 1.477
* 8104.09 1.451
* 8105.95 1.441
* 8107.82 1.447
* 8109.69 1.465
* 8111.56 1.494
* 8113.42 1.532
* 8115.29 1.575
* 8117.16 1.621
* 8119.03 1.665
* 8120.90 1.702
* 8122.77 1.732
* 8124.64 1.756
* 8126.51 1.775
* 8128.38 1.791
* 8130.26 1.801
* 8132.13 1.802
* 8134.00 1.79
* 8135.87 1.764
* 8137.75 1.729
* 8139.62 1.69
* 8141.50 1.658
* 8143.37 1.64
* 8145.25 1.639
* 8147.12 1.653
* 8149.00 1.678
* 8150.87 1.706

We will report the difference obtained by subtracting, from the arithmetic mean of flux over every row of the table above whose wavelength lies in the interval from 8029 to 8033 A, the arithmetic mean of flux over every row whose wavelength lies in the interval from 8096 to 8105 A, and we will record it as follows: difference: 0.2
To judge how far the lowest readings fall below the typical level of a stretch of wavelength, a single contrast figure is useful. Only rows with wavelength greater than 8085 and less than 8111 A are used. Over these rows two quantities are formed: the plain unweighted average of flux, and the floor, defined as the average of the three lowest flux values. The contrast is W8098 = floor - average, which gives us -0.15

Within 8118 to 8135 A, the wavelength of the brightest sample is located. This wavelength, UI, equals 8132.13 A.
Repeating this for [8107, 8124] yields 8122.77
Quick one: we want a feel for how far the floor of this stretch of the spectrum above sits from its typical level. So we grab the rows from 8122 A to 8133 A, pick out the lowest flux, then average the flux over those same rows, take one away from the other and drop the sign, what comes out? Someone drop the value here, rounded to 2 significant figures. 0.044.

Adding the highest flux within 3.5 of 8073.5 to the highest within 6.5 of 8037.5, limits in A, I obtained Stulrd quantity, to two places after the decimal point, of 3.47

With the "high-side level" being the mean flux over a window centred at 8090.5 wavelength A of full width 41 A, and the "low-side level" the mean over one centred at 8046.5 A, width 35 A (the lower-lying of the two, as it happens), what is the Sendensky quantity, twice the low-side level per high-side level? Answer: 2.12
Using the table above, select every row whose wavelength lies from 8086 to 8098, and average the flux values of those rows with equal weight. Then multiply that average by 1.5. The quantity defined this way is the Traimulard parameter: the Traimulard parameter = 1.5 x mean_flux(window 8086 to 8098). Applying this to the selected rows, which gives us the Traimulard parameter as 2.56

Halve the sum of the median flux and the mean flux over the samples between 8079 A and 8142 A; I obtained 1.68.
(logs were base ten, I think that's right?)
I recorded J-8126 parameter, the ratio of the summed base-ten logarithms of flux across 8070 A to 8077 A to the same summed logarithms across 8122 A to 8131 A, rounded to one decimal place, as 0.7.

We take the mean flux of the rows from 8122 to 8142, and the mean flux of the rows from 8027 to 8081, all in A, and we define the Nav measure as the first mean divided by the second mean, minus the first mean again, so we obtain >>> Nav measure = -0.75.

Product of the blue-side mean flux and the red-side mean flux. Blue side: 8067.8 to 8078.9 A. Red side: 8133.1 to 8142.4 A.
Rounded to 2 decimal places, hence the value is 2.95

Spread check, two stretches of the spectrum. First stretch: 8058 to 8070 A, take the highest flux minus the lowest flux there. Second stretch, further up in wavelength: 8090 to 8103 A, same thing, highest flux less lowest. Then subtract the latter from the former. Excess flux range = -0.19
